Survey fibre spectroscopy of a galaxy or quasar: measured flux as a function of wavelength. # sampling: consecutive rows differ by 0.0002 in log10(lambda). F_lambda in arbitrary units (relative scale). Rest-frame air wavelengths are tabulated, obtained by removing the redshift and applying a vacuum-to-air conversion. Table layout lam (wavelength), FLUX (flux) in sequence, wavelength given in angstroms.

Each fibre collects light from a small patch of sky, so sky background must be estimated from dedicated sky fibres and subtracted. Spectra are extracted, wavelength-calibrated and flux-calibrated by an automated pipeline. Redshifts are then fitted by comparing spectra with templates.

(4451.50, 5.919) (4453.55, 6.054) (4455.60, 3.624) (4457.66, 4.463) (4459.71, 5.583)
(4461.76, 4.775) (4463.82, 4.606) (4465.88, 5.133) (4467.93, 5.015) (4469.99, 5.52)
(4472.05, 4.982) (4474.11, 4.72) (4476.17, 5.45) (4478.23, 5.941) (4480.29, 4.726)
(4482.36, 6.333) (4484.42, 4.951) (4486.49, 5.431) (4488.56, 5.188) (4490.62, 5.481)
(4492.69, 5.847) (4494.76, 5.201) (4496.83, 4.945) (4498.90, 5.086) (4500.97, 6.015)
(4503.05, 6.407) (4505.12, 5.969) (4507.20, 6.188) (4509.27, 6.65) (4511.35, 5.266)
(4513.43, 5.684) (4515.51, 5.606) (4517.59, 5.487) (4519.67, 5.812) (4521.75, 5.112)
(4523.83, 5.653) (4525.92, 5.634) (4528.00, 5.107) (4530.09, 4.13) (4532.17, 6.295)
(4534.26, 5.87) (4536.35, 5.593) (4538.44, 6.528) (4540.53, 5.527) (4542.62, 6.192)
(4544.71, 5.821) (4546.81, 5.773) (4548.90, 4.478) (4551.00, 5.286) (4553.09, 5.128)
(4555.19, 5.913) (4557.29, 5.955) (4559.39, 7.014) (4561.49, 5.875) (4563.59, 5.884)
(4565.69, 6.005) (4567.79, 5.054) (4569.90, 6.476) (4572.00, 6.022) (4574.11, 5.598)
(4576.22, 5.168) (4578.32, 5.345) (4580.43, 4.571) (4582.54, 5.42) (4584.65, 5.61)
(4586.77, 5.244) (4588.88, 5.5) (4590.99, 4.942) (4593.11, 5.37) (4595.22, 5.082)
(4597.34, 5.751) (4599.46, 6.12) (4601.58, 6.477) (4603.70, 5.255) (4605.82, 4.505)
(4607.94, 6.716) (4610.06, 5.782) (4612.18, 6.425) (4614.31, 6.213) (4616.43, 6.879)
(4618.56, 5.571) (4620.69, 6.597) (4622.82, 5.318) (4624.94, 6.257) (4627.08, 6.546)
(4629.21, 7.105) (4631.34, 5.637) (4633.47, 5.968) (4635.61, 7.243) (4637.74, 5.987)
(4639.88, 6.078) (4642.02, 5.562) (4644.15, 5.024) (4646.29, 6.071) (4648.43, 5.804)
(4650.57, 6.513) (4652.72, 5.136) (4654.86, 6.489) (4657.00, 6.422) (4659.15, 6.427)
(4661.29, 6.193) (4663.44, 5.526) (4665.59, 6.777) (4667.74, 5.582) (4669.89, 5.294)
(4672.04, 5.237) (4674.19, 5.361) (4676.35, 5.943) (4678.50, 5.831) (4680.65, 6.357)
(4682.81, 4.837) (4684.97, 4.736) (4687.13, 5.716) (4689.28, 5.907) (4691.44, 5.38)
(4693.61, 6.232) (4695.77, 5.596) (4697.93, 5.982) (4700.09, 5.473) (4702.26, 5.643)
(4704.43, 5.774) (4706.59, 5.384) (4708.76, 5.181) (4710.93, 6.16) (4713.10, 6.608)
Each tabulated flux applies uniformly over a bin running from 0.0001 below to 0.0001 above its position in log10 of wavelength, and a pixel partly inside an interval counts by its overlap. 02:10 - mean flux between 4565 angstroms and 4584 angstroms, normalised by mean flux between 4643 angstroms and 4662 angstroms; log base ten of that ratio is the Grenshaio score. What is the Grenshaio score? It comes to -0.037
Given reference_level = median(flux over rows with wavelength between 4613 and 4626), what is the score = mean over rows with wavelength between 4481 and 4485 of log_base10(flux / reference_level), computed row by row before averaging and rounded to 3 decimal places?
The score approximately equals -0.047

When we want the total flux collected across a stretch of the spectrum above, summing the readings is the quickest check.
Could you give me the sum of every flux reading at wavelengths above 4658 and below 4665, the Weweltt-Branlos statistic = 18.1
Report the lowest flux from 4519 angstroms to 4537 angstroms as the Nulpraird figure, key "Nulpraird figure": 4.13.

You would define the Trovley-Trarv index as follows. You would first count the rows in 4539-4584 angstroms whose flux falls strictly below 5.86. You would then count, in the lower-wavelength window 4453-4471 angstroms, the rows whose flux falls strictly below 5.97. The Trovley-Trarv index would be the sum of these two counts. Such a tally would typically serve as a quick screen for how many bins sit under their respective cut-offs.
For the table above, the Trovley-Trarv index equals 20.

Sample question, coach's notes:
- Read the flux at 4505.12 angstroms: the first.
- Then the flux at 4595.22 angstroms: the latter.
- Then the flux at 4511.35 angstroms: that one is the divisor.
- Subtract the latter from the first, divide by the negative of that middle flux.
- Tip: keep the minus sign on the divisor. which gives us -0.17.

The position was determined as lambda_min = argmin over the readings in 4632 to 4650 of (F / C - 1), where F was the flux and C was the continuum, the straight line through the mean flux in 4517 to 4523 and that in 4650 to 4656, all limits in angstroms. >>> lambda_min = 4644.15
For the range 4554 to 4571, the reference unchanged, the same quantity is 4567.79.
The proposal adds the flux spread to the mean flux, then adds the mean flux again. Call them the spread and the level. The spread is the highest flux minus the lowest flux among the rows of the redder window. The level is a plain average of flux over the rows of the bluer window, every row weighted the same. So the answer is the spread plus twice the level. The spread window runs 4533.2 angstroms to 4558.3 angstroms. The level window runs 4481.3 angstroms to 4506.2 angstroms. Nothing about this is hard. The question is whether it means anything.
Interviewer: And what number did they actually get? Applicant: 13.2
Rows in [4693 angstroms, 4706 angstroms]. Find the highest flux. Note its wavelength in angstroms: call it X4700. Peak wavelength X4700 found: 4693.61 angstroms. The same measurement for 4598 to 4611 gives 4607.94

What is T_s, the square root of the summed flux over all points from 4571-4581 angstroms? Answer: 5.17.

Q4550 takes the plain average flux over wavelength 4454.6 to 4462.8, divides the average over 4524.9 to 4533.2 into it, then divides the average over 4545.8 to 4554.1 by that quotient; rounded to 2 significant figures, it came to 5.9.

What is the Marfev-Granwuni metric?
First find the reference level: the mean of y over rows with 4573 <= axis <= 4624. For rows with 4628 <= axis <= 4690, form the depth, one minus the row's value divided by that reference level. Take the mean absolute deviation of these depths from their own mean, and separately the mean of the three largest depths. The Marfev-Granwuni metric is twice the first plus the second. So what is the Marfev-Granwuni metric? 0.313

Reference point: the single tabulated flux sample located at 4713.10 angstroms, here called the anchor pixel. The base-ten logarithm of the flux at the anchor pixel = 0.820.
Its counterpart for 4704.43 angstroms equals 0.761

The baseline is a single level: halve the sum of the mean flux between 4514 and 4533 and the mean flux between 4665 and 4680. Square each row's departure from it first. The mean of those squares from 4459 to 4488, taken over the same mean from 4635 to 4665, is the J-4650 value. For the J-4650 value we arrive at 0.66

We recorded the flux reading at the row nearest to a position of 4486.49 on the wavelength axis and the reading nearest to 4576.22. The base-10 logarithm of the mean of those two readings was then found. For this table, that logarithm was 0.724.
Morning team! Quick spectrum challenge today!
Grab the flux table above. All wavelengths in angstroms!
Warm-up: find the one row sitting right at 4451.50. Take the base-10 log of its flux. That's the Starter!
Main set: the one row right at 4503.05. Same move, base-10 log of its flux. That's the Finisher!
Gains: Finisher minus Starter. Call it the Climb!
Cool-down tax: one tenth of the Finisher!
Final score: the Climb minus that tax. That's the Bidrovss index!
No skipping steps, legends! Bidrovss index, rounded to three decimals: -0.046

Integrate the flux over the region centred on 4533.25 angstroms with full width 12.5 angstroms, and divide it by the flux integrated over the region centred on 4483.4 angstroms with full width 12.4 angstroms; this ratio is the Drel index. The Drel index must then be 1.04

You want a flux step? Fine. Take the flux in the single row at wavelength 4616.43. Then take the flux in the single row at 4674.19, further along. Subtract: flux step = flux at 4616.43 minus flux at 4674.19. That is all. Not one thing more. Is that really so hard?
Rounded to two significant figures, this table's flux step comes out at 1.5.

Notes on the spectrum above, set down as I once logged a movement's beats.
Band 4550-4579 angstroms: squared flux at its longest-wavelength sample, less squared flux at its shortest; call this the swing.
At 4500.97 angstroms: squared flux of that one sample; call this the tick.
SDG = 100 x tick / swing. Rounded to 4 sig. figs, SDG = 5768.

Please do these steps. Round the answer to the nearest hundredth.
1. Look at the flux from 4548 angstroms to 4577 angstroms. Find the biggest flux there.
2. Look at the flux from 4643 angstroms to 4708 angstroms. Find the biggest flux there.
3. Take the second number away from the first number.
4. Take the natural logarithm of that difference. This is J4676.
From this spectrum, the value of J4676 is -1.44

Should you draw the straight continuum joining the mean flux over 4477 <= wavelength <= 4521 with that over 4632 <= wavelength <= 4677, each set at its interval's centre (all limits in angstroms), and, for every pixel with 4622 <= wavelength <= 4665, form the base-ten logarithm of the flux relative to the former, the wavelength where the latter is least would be 4644.15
